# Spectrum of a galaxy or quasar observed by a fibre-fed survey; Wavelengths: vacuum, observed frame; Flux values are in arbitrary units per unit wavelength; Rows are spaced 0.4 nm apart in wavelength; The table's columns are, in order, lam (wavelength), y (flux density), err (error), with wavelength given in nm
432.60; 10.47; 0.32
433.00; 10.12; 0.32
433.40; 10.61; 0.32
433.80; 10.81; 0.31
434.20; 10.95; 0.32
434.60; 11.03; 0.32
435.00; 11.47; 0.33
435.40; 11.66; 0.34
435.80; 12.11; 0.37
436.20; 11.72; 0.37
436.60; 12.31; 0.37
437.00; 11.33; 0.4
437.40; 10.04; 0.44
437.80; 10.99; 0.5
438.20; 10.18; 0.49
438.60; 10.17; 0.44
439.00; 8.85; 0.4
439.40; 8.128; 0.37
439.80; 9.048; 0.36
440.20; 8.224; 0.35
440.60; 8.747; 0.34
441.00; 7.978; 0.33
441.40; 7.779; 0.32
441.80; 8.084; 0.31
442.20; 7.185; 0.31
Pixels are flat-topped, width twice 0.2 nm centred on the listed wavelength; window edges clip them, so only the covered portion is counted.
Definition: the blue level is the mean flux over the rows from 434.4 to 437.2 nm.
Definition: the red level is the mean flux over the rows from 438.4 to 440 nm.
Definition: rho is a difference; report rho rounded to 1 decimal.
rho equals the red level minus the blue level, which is -2.6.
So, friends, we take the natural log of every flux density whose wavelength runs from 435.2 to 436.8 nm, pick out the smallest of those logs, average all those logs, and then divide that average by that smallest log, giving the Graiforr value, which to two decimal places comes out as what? 1.01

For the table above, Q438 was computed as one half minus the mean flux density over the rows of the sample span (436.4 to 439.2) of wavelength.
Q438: -10.1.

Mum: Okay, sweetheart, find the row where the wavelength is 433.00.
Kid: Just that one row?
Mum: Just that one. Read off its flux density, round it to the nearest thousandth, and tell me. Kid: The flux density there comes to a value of 10.120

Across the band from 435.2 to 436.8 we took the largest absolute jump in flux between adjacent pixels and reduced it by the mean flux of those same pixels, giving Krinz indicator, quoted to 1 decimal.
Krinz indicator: -11.4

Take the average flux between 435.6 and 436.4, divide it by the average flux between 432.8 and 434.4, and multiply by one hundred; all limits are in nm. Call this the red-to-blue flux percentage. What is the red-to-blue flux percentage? 112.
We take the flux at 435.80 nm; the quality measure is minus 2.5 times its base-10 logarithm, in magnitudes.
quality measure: -2.71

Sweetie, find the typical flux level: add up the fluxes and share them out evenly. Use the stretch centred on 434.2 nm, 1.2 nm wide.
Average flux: 10.9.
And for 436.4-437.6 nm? 11.2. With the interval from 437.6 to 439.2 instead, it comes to 10.0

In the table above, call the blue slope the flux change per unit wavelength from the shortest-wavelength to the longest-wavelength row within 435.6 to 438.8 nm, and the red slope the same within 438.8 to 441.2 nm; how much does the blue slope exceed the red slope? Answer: -0.3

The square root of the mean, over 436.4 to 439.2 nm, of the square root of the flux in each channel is 1.80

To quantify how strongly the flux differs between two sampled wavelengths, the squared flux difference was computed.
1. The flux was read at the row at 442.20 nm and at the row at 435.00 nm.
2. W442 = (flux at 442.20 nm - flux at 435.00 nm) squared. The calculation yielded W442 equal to 18.4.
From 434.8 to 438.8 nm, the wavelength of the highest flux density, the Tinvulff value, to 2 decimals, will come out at 436.60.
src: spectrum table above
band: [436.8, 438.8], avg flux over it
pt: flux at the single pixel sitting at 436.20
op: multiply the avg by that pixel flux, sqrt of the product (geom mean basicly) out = 11.1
